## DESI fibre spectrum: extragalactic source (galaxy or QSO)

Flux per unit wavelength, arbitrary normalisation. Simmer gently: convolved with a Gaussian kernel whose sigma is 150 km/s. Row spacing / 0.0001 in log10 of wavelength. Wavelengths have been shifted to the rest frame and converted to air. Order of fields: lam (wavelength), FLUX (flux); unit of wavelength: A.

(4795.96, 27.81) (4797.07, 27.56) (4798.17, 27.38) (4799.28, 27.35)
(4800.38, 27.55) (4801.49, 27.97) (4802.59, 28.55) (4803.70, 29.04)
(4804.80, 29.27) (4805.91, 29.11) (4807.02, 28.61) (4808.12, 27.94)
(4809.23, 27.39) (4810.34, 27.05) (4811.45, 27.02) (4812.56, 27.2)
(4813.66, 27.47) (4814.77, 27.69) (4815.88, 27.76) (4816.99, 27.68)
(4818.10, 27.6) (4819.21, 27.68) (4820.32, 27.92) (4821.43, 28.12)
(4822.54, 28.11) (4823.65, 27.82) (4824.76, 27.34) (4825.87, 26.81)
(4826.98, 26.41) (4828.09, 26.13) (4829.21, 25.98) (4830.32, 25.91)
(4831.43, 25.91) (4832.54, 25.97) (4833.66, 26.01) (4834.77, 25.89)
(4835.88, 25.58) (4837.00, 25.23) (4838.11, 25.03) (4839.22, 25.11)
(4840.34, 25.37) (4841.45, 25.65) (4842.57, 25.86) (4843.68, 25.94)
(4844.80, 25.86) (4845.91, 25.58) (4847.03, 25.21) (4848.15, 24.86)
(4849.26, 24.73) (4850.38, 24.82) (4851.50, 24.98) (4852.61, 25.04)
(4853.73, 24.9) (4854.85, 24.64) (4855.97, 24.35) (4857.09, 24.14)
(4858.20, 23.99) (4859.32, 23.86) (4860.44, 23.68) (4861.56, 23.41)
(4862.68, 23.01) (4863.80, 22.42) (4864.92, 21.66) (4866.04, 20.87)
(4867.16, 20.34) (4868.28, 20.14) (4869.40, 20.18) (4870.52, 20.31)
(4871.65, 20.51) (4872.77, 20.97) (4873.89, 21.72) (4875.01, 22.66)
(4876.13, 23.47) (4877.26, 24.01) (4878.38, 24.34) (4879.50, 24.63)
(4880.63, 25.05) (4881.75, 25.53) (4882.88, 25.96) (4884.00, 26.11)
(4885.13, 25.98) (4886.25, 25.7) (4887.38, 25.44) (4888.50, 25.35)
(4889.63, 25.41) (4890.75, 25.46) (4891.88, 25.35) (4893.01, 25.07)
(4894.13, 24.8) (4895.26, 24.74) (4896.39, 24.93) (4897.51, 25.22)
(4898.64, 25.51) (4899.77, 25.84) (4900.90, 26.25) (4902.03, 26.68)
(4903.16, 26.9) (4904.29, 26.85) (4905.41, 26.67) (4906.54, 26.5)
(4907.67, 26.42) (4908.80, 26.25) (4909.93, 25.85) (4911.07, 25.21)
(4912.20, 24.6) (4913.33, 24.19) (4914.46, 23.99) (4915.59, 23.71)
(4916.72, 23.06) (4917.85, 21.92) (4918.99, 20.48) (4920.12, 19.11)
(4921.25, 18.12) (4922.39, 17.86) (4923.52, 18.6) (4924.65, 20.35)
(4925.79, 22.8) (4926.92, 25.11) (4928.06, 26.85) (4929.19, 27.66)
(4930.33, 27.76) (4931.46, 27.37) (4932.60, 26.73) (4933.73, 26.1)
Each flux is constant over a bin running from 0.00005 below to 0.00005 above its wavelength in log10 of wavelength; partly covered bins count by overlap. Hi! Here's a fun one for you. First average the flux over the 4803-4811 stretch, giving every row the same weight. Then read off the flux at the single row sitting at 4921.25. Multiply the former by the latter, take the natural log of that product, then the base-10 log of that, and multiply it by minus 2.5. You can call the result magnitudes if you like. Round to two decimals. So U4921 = -1.99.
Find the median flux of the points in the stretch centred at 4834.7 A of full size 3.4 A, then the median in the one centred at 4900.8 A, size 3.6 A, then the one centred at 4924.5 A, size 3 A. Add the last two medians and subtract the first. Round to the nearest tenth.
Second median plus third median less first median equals 20.7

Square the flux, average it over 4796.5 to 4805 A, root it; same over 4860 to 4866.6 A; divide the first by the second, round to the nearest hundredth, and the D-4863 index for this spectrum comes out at 1.25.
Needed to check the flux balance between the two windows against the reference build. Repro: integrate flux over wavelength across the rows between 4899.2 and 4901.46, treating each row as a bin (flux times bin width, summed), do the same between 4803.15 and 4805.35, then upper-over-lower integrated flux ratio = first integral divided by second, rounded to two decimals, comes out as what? 0.91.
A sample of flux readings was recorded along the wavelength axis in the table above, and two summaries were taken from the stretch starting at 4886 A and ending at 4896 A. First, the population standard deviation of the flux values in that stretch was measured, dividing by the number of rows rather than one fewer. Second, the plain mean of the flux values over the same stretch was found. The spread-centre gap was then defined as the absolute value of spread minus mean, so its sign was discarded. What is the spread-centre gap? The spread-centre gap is 25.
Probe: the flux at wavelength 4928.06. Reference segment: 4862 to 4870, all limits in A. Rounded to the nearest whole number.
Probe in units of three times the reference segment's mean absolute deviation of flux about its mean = 9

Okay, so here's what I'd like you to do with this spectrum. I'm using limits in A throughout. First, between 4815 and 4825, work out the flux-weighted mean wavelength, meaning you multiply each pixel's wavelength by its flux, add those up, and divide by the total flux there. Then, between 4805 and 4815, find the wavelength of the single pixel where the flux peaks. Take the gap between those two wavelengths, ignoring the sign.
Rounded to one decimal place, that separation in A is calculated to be 14.4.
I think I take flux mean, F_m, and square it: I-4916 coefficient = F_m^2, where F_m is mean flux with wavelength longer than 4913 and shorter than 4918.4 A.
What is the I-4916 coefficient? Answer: 546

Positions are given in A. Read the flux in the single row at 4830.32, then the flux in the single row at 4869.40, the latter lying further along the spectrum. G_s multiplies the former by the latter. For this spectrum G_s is 523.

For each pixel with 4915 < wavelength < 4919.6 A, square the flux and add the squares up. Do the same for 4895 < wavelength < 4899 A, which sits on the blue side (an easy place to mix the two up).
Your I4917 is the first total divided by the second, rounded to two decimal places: 0.79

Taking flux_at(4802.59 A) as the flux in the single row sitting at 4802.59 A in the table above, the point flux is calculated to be 28.55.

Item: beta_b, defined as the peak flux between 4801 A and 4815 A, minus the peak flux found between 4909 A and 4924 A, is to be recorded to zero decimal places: 3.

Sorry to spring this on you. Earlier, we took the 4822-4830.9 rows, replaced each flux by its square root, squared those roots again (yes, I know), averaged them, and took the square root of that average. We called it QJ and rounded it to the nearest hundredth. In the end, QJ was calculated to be 5.18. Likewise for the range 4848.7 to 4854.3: 4.99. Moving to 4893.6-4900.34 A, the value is 5.02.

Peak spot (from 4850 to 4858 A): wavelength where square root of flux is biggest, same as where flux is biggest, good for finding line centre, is 4852.61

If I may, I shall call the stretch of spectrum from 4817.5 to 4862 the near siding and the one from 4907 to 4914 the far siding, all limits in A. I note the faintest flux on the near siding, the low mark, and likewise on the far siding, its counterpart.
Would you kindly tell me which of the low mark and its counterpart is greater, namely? 24.2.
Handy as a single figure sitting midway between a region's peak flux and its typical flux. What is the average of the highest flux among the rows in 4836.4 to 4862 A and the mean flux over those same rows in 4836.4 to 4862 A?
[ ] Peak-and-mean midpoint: 25.4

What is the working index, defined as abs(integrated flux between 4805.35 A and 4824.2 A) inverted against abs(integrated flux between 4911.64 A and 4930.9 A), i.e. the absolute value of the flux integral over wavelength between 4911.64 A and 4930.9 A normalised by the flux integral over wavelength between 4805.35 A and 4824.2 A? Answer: 0.84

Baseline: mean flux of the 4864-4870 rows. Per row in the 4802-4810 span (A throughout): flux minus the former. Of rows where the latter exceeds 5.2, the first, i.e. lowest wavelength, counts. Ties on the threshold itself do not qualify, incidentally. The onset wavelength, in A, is 4802.59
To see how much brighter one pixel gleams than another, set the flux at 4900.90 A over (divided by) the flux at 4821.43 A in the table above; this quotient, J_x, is 0.93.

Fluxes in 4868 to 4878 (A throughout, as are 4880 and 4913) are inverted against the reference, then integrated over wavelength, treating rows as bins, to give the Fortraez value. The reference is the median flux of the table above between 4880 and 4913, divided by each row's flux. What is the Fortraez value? 12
